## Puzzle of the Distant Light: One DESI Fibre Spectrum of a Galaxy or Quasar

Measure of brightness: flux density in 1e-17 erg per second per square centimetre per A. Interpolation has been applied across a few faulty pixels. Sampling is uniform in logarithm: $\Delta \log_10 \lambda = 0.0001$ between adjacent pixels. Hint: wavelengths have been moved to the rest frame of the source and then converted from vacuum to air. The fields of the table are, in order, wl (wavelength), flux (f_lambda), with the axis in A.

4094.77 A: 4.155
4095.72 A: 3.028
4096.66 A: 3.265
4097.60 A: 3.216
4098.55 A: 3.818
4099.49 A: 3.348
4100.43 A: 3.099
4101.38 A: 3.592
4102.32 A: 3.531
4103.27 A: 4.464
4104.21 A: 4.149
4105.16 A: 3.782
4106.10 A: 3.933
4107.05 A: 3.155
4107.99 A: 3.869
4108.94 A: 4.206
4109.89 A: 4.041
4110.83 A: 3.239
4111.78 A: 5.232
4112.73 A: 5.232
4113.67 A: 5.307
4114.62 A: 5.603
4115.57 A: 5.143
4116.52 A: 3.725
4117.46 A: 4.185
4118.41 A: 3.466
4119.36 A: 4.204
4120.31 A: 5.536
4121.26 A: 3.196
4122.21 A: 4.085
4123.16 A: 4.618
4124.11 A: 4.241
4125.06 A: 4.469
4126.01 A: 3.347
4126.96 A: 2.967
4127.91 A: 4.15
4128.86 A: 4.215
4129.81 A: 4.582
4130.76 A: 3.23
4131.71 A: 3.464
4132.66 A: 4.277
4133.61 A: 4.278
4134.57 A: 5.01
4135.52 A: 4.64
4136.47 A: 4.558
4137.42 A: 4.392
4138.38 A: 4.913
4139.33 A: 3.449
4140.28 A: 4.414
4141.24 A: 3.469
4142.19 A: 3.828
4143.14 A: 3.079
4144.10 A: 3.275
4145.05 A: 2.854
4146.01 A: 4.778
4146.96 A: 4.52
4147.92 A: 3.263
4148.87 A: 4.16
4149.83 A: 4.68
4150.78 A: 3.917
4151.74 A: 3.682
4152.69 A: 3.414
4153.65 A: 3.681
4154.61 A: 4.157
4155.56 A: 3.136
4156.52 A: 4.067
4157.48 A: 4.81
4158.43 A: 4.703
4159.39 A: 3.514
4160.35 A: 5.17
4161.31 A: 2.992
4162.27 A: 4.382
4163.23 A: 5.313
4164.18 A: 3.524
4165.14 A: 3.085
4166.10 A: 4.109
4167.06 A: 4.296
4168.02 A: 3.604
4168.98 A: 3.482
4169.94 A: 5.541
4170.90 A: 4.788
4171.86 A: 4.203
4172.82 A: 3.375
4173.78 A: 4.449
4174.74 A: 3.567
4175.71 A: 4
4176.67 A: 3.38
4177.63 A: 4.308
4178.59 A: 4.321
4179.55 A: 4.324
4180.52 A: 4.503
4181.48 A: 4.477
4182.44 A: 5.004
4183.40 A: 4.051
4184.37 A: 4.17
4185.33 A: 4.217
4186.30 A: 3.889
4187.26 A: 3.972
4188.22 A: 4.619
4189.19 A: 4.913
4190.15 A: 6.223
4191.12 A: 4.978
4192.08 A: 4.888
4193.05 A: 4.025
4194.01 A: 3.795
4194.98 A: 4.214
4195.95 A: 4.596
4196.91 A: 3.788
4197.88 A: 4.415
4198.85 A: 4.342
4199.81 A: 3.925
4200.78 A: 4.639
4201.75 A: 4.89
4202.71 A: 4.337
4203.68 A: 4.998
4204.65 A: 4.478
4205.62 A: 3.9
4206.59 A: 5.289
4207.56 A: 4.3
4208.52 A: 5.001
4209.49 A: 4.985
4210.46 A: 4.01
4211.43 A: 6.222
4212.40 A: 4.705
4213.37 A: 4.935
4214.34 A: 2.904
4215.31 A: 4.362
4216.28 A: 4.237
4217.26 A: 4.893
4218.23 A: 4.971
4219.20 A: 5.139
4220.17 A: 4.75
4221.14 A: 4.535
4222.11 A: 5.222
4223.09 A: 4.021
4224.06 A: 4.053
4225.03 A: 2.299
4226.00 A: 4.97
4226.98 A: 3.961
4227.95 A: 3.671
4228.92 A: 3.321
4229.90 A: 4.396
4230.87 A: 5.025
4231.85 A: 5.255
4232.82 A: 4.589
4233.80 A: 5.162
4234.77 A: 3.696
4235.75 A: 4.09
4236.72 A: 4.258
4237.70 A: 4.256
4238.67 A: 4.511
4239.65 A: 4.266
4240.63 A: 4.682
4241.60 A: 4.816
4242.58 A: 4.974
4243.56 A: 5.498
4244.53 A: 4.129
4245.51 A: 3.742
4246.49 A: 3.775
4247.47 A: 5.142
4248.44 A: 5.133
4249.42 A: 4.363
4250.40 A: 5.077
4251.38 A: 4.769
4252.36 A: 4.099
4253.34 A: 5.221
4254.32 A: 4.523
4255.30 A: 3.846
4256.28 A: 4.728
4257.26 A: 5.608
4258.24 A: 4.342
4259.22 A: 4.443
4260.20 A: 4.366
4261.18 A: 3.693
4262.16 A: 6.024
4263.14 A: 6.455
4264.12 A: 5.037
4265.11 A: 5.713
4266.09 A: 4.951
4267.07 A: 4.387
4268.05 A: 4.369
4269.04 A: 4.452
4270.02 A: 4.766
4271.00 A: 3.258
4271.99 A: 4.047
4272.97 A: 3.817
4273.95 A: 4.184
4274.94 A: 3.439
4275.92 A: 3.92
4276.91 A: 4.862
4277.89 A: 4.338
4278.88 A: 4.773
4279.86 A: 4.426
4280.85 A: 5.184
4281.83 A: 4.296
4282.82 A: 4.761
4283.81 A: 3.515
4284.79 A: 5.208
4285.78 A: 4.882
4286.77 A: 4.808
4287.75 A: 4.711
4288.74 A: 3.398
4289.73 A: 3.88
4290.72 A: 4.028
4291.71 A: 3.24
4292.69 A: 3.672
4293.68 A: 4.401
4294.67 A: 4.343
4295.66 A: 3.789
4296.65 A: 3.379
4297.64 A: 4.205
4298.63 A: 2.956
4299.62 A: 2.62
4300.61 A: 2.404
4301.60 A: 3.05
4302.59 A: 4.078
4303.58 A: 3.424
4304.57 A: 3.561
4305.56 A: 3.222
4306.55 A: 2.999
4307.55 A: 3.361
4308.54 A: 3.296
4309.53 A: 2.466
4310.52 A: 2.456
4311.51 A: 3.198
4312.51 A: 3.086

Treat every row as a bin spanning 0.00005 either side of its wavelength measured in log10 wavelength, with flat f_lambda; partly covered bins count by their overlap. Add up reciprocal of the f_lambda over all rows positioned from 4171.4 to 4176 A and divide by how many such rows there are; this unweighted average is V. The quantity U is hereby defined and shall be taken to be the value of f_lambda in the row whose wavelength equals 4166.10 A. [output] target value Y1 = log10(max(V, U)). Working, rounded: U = 4.109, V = 0.258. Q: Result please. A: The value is 0.61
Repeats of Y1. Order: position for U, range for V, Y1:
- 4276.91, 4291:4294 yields 0.69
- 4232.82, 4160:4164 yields 0.66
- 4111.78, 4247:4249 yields 0.72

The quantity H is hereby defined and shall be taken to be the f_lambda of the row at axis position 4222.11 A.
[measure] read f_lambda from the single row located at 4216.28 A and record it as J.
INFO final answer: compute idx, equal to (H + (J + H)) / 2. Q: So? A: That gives 7.3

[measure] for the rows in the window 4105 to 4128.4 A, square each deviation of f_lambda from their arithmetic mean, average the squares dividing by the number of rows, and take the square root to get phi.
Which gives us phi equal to 0.77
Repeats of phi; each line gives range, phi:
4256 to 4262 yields 0.57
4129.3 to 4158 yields 0.62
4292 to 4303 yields 0.67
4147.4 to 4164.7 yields 0.68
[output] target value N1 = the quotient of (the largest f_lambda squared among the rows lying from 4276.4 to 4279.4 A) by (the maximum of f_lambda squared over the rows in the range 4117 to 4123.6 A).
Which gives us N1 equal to 0.77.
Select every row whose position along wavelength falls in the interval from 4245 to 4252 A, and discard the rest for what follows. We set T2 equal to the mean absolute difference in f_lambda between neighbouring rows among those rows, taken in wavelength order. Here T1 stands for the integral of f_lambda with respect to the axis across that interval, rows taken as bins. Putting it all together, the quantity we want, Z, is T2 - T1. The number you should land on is -31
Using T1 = 32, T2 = 0.53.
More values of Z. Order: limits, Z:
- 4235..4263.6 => -132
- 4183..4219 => -162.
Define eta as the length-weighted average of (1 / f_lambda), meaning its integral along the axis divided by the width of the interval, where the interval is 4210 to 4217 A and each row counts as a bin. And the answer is 0.232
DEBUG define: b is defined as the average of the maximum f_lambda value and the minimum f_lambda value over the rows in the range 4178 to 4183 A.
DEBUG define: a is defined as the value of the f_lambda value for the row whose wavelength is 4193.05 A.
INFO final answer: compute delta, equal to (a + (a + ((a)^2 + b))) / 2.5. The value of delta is 11.6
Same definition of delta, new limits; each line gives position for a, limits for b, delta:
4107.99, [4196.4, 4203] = 10.8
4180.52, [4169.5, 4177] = 13.5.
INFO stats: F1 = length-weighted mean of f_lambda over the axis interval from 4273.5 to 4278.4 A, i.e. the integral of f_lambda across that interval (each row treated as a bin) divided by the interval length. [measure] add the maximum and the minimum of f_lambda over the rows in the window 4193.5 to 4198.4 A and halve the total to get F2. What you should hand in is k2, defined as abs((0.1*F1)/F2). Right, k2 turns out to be 0.099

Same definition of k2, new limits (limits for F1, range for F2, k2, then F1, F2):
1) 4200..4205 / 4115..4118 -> 0.104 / 4.6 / 4.43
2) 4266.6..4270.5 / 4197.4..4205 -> 0.101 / 4.5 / 4.46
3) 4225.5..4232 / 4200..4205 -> 0.092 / 4.3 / 4.67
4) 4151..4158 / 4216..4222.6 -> 0.082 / 3.9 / 4.73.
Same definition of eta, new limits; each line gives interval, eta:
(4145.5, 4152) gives 0.245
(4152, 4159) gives 0.257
